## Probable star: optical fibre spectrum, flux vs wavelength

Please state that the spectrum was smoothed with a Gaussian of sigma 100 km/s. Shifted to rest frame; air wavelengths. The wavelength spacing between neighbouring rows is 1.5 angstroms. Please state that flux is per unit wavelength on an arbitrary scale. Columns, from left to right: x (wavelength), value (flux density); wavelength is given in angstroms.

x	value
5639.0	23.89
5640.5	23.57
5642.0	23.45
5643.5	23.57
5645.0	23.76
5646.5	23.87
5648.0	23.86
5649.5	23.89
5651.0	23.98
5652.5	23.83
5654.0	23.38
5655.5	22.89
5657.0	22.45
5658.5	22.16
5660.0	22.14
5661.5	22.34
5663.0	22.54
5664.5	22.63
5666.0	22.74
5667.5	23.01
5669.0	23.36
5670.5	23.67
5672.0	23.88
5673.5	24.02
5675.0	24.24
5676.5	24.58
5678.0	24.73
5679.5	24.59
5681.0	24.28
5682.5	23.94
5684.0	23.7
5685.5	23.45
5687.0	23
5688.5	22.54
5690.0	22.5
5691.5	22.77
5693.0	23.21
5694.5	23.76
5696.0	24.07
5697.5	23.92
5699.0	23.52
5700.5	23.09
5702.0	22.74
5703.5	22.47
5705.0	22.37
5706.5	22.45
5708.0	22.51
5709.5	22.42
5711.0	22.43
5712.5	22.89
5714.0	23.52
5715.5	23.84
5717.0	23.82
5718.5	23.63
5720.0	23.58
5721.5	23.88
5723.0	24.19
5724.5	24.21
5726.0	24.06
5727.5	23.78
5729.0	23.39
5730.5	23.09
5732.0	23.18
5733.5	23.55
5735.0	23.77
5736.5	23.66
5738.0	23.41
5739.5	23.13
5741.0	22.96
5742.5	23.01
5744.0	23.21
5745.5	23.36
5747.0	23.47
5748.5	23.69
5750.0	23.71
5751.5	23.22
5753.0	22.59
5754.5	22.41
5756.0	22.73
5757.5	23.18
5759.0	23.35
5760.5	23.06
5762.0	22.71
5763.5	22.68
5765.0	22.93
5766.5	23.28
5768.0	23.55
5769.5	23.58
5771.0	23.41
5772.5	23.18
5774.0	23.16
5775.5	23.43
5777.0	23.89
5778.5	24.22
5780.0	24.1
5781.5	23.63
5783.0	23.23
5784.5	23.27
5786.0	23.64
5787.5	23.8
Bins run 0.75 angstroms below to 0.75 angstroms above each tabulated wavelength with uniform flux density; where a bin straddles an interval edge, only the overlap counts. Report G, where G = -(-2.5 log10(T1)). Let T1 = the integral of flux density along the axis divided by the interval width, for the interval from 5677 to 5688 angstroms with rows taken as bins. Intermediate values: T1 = 23.9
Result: 3.45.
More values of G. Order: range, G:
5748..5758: 3.41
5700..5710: 3.38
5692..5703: 3.42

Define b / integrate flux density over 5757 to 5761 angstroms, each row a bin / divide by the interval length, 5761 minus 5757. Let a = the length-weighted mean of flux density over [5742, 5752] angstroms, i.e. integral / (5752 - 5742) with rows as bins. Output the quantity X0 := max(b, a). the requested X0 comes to 23.4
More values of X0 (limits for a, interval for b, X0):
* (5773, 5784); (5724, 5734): 23.6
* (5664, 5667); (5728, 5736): 23.4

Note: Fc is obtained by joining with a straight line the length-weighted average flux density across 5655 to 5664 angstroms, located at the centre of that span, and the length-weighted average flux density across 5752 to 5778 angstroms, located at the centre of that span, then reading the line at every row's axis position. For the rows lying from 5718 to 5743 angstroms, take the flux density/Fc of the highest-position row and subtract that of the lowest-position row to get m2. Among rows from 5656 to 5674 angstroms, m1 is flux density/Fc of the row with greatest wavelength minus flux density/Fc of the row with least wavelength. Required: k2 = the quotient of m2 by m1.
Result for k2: -0.5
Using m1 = 0.06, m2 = -0.034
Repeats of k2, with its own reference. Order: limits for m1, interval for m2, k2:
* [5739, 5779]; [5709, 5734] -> 1.2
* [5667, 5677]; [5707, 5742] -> 0.1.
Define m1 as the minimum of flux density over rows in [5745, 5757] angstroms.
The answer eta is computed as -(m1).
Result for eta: -22.4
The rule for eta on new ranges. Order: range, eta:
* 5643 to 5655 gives -23.4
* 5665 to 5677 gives -22.7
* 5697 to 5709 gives -22.4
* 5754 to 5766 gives -22.4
